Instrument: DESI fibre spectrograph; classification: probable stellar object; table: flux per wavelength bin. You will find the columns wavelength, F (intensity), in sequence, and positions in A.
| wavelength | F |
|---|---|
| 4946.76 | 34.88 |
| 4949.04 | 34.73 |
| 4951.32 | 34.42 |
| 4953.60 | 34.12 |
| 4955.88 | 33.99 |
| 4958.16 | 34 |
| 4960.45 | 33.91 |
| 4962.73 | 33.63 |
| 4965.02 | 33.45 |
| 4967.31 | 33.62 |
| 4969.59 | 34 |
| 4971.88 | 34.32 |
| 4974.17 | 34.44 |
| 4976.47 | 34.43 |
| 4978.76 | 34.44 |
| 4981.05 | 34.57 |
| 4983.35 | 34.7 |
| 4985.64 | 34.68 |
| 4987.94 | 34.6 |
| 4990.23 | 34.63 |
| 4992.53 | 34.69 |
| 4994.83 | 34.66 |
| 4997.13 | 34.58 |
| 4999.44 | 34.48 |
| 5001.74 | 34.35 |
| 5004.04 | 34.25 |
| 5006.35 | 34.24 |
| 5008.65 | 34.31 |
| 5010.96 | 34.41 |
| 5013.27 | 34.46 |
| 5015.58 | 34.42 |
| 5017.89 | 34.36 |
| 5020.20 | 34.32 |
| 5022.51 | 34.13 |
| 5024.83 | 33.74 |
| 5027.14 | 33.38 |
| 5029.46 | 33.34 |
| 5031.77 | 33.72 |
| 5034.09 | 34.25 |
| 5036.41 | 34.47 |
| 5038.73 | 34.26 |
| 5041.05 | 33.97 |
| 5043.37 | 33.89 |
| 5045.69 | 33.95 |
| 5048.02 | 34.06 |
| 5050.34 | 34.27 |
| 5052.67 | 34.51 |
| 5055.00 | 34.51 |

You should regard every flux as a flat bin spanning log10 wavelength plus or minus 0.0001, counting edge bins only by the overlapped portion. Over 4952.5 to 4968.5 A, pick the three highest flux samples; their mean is 34.04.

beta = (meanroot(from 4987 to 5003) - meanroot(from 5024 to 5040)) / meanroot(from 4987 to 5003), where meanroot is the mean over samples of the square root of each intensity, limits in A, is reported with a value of 0.0100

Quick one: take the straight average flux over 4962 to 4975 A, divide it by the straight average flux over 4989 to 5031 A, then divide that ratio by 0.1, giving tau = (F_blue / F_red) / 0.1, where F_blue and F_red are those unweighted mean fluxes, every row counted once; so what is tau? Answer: 9.9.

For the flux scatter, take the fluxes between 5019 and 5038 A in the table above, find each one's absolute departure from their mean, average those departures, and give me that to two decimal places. 0.37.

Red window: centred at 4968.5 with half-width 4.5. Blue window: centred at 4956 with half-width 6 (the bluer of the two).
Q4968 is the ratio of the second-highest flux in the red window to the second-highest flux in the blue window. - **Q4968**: 1.00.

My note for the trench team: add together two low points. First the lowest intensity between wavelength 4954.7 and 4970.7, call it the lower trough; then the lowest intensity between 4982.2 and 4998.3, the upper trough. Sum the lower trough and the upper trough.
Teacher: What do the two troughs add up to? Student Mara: 68.0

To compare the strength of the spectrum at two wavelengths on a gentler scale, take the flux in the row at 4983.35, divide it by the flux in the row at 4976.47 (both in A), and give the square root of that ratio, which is 1.00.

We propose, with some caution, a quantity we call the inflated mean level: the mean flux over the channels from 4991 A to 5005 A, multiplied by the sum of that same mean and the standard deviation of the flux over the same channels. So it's 1196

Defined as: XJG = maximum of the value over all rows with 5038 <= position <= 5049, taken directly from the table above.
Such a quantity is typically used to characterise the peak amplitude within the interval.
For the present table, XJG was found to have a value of 34.26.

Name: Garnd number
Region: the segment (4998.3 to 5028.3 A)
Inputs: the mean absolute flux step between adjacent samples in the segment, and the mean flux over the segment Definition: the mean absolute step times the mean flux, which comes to 4.4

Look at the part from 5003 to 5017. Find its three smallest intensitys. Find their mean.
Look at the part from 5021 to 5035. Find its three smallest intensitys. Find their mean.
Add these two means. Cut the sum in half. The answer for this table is 33.9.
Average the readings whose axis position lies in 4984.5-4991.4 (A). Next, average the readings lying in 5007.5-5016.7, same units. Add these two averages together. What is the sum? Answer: 69.0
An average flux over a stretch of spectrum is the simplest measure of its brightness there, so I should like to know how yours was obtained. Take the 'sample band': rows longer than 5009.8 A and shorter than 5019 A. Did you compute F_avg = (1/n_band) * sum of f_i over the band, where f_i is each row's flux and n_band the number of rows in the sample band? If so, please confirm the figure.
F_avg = 34.4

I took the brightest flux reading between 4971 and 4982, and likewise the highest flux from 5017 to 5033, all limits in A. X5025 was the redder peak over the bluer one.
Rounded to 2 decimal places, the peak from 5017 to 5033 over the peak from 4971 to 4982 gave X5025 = 0.99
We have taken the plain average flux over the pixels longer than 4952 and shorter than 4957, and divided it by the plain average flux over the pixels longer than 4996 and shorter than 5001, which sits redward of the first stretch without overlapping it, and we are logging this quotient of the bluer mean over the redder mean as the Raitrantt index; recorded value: 0.99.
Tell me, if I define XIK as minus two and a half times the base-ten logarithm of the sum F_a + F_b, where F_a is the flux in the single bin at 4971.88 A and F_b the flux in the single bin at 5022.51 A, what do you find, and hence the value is -4.59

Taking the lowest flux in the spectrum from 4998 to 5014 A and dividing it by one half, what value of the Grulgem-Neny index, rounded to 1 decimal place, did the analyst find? 68.5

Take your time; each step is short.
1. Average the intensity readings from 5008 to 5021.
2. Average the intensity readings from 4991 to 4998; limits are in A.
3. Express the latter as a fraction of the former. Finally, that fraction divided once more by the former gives 0.0293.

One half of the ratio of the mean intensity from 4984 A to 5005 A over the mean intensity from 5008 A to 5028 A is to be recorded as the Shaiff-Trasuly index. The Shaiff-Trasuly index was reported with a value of 0.506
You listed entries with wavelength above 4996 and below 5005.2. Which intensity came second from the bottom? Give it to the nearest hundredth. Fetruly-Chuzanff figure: 34.35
